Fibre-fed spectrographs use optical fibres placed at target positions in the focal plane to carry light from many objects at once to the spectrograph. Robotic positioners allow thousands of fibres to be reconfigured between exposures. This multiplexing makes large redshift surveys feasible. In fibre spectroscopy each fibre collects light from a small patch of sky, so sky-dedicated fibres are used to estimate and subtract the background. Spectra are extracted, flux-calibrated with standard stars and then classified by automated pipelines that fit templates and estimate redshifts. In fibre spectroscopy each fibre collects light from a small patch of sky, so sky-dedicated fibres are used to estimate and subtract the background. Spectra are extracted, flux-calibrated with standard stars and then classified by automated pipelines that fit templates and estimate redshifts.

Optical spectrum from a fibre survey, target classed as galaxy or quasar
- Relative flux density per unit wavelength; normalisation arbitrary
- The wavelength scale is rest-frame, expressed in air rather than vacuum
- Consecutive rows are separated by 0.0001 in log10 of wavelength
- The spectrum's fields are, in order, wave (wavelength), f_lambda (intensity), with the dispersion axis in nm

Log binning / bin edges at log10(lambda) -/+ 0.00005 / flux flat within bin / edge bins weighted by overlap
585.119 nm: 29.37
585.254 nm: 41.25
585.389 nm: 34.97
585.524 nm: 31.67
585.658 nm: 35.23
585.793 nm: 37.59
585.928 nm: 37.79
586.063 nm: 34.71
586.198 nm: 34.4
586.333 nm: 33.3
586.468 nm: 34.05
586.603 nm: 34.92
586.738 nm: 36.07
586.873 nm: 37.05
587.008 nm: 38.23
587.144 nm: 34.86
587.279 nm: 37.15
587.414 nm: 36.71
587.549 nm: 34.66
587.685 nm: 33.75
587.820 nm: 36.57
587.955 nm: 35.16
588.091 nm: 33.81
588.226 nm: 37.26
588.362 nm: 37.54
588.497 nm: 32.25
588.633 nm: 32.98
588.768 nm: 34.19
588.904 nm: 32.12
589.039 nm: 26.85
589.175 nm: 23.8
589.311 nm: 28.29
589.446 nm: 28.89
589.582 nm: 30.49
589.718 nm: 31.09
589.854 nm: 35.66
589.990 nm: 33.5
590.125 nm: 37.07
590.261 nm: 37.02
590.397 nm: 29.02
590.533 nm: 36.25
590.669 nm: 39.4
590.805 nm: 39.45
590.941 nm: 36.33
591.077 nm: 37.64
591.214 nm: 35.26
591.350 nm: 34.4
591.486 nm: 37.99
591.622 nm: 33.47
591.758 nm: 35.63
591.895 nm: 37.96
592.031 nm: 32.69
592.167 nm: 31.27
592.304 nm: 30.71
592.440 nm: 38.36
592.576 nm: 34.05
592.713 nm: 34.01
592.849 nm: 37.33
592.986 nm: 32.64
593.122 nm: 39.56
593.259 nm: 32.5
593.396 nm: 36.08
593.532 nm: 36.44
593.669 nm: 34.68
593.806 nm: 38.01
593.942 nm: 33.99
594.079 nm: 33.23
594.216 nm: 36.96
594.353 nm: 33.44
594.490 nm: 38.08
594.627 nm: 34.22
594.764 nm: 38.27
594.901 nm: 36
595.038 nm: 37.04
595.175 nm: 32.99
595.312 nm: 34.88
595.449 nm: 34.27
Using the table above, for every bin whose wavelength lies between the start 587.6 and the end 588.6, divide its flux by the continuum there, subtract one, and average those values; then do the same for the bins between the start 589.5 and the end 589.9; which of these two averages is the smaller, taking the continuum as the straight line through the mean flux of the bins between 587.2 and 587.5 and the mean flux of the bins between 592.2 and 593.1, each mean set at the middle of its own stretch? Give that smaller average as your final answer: -0.10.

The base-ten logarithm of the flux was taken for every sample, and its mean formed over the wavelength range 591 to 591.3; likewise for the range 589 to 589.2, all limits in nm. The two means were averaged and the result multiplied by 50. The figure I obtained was 74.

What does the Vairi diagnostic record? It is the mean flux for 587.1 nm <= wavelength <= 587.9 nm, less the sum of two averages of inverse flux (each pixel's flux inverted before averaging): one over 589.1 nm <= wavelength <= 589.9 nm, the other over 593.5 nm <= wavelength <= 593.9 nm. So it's 35.6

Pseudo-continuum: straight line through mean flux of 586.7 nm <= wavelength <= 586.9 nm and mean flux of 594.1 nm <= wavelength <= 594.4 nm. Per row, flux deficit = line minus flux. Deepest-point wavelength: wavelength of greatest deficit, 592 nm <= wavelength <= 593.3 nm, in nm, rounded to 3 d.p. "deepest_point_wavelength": 592.304 nm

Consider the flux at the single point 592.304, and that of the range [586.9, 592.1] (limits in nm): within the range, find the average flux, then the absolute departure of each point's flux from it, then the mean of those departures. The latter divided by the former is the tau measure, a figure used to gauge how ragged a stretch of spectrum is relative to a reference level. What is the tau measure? 0.090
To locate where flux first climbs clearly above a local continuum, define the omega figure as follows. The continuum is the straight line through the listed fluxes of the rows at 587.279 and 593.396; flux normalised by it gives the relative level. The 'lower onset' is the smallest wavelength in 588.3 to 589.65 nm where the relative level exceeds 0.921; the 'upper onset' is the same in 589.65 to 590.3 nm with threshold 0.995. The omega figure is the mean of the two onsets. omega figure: 589.24 nm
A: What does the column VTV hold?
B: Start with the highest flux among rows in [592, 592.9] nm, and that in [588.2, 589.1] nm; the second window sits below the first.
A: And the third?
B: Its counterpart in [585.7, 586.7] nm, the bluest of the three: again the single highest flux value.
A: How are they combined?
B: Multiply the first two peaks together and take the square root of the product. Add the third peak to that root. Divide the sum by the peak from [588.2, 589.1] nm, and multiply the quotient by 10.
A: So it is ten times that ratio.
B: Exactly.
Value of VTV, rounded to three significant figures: 20.2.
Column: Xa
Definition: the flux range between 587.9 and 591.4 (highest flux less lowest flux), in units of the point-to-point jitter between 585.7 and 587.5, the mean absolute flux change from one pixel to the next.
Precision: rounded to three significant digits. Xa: 11.9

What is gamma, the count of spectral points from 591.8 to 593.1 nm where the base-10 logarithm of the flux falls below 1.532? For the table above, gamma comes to 5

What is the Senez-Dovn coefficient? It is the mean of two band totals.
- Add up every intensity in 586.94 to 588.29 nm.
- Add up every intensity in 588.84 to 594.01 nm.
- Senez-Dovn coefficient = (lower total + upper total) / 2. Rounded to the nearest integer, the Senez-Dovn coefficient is 829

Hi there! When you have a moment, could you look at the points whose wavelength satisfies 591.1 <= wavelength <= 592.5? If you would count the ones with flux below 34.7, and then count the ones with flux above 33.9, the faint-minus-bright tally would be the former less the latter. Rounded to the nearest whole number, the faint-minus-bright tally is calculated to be -1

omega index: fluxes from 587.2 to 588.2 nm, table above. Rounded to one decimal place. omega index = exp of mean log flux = 35.4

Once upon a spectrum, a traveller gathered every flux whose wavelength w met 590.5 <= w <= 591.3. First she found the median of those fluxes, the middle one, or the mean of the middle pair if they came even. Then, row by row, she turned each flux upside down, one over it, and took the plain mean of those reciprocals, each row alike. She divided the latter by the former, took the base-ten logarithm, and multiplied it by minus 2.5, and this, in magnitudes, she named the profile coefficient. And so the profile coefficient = 7.85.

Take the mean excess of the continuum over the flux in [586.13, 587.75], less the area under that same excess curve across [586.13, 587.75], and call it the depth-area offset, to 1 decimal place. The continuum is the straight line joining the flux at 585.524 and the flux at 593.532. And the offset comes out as 1.8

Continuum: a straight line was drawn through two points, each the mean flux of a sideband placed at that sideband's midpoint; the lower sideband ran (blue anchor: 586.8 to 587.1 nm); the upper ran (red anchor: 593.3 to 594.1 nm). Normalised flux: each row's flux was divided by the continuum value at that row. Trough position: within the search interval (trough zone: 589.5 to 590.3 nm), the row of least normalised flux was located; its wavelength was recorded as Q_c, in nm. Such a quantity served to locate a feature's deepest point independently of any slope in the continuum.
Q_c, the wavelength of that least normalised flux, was 589.582 nm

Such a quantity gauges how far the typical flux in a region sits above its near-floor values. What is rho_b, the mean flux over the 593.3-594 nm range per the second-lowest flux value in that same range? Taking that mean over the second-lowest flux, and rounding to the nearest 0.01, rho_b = 1.03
